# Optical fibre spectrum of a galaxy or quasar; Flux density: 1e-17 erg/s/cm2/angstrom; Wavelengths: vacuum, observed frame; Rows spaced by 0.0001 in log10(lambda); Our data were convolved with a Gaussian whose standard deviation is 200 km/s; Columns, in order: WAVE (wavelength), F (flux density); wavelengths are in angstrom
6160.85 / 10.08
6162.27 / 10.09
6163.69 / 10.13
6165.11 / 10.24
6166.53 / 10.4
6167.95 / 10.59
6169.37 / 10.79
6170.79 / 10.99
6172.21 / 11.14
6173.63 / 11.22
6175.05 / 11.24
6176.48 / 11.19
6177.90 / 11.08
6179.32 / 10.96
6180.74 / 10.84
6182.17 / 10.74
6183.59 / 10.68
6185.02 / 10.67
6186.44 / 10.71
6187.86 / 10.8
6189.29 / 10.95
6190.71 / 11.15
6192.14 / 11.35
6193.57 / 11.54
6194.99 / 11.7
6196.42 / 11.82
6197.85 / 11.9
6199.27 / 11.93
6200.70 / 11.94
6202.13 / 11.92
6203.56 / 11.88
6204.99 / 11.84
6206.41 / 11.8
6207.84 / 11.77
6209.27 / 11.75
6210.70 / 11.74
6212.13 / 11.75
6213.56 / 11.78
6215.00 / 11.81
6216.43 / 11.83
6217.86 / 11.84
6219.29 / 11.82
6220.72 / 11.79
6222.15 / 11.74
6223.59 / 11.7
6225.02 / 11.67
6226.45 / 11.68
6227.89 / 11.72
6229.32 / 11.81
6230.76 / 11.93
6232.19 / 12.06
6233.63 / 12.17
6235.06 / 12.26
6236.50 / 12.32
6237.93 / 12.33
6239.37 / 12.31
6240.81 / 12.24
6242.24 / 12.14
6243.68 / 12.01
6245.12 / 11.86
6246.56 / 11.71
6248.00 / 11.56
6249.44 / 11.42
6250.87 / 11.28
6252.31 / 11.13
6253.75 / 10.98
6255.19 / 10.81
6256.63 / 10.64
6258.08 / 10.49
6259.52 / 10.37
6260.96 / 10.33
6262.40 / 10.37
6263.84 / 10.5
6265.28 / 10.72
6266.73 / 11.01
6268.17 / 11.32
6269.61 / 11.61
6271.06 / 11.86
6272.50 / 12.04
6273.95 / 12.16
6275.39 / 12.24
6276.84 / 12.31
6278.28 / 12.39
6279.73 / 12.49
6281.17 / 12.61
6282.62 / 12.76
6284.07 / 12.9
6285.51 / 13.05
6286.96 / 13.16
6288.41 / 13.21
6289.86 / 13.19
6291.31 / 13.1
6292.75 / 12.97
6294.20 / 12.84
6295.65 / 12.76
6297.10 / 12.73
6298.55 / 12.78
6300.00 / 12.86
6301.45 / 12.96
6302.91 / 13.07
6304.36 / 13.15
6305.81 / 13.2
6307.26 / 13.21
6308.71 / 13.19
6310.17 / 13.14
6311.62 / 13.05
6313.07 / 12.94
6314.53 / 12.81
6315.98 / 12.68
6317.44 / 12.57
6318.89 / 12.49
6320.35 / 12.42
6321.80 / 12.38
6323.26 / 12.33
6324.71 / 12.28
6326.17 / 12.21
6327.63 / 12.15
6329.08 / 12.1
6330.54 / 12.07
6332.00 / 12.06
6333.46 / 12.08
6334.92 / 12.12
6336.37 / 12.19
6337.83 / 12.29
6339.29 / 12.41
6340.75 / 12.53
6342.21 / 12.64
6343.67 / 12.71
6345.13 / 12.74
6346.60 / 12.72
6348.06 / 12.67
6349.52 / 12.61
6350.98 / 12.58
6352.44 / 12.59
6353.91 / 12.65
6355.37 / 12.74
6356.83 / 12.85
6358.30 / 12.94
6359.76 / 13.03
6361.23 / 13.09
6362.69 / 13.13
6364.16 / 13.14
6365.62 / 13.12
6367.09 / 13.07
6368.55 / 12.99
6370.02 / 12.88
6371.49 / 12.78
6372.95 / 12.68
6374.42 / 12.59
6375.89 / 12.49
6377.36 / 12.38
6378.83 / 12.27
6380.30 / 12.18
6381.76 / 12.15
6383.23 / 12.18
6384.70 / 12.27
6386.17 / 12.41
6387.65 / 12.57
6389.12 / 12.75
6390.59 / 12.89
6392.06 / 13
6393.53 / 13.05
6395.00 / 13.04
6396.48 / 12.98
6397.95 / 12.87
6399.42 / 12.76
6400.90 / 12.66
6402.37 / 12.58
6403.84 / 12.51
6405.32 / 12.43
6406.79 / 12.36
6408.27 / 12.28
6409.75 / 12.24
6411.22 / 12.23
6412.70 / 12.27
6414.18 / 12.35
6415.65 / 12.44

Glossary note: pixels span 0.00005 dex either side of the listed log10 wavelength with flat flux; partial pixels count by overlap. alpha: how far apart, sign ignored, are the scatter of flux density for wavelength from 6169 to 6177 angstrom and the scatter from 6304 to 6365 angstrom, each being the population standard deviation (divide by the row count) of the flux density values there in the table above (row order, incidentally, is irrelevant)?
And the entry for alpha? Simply 0.20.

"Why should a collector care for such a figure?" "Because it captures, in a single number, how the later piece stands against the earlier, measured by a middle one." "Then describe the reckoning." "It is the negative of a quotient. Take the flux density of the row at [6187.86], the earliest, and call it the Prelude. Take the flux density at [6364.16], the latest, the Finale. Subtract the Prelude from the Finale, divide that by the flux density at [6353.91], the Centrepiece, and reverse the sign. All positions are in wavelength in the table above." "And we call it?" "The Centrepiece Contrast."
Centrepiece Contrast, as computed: -0.18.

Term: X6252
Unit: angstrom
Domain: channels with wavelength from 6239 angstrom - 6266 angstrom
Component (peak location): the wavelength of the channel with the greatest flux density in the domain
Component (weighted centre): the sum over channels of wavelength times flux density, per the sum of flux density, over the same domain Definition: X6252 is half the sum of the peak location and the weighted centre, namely 6245.6 angstrom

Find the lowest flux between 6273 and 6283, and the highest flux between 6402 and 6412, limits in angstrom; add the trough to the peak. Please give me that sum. 24.7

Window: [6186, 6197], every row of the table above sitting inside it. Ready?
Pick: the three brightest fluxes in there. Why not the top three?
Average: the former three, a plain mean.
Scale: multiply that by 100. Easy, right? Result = 1169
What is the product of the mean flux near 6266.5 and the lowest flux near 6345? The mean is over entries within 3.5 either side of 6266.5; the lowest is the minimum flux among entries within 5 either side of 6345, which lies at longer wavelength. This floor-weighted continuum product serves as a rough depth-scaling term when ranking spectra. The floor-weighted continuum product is 138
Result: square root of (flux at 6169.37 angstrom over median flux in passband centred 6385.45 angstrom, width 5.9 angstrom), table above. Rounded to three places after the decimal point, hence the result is 0.935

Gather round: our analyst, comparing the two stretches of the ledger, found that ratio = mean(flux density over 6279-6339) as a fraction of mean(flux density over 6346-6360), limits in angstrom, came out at 0.997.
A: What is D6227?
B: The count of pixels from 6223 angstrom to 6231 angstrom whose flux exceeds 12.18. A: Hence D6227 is 0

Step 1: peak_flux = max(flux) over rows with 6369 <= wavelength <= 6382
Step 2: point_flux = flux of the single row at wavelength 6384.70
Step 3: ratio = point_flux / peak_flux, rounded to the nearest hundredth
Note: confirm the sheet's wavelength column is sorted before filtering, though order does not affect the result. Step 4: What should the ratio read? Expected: 0.95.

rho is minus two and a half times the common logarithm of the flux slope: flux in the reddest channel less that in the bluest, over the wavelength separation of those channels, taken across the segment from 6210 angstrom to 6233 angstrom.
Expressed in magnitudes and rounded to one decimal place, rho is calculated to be 4.6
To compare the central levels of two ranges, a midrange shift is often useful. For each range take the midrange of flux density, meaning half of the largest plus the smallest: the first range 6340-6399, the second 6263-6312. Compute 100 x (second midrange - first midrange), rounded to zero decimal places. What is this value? -79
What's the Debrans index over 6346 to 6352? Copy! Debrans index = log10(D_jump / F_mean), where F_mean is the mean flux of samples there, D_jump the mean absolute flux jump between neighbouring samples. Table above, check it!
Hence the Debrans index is -2.43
